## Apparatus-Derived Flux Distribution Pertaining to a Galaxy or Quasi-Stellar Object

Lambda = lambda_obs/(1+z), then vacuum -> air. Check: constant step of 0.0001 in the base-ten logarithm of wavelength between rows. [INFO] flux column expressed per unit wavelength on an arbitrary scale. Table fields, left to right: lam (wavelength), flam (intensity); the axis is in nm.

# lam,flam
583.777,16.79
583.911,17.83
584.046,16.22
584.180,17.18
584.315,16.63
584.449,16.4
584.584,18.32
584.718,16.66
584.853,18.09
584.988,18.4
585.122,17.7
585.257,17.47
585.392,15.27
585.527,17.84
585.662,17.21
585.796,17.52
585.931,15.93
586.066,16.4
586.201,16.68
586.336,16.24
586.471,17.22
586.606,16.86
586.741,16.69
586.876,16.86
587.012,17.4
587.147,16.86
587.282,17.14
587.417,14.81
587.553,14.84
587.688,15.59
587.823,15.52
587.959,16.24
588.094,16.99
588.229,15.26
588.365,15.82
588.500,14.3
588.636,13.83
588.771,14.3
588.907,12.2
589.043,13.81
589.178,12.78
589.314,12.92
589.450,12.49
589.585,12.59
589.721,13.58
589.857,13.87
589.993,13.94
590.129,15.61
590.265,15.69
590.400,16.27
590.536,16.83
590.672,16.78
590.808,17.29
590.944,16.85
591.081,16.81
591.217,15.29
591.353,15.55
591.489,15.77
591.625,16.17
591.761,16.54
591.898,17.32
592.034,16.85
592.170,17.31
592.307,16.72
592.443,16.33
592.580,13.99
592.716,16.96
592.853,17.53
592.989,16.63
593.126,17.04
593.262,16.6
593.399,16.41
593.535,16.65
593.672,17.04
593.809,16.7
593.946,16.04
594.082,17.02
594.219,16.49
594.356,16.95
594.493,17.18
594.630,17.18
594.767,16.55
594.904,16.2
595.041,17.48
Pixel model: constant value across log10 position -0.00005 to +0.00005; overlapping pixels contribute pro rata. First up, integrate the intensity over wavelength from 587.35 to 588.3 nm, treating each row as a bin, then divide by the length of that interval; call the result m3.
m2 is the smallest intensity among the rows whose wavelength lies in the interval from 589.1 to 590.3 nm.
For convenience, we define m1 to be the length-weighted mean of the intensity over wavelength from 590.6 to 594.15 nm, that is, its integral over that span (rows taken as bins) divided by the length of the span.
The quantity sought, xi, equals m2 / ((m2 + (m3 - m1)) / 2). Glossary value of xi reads 2.16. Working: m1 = 16.5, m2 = 12.49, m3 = 15.6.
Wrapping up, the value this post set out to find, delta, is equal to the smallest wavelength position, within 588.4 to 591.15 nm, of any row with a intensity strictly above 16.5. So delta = 590.536 nm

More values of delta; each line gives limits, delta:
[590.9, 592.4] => 590.944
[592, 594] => 592.034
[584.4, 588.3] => 584.584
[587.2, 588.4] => 587.282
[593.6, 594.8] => 593.672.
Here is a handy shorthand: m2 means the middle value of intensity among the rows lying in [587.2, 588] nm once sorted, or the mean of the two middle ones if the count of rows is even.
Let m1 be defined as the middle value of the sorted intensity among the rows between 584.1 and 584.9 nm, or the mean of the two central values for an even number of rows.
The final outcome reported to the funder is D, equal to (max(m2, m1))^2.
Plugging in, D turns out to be 286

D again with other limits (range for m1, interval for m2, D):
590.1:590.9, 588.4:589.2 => 273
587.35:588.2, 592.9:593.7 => 277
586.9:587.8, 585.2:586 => 301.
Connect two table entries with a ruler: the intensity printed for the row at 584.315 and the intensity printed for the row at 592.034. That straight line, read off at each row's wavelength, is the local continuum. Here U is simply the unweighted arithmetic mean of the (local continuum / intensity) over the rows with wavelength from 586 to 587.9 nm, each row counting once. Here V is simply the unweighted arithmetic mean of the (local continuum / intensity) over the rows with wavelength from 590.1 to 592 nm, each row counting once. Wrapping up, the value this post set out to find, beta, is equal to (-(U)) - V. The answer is -2.05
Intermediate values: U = 1.023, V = 1.03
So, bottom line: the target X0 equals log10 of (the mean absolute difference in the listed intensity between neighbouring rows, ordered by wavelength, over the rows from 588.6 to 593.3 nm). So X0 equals -0.15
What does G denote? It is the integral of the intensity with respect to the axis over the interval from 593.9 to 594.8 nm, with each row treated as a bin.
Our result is 15.1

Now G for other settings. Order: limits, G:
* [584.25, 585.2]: 16.6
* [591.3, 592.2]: 14.8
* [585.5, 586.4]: 15.1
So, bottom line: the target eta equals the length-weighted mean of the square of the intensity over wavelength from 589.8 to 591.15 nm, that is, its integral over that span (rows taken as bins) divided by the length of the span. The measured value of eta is 258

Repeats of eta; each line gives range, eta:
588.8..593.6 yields 246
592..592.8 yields 269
